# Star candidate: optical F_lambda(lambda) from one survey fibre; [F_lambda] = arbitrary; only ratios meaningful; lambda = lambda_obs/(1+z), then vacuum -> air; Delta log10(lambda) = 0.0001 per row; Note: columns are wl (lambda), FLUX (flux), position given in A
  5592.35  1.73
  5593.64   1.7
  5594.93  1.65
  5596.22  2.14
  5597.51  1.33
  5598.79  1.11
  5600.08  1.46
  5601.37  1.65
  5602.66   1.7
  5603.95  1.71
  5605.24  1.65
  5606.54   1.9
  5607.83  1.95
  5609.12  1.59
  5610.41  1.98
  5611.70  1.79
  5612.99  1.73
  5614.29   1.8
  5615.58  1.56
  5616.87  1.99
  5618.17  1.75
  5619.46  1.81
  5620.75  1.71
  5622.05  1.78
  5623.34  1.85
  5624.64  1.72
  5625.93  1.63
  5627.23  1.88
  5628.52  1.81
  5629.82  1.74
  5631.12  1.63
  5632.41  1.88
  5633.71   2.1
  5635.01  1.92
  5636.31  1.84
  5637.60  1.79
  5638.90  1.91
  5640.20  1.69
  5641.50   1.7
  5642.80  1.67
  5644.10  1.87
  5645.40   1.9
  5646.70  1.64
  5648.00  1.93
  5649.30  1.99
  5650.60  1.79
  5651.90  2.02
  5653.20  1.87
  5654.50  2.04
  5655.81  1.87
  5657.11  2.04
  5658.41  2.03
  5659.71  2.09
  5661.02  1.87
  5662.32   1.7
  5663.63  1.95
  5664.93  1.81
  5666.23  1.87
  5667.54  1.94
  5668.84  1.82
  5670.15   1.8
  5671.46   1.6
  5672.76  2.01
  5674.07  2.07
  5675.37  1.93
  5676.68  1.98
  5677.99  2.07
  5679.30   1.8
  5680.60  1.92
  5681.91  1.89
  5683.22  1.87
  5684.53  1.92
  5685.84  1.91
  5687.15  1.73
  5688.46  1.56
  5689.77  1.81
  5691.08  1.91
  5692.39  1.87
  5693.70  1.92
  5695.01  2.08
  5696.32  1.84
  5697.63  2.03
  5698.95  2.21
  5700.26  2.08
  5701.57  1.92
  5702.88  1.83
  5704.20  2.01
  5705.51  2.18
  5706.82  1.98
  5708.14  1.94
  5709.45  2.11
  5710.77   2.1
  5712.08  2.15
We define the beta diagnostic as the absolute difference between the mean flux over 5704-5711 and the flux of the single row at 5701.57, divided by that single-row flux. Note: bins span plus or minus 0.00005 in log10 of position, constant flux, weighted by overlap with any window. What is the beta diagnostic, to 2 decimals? 0.07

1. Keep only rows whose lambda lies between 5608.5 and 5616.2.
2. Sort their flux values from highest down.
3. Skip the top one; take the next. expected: 1.8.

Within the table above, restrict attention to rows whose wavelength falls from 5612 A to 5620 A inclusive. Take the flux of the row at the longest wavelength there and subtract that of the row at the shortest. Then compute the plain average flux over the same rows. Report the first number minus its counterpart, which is -1.69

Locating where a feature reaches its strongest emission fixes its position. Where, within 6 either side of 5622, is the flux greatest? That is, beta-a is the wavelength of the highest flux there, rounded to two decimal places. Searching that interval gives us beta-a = 5616.87 A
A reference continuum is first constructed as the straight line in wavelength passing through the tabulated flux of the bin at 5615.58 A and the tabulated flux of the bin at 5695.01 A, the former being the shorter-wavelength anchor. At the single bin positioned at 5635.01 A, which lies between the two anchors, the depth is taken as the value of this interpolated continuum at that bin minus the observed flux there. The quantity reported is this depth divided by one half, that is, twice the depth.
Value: -0.47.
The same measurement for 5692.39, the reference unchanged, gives 0.39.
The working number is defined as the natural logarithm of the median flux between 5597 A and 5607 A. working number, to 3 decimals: 0.501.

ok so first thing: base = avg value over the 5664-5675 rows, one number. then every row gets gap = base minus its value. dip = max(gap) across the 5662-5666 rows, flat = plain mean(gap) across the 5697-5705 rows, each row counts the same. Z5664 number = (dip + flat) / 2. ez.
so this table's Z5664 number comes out 0.01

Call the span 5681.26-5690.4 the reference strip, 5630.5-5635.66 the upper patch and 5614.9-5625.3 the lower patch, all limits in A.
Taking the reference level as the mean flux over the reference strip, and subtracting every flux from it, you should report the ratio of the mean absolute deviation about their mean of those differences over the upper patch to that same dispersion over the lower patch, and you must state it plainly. 1.5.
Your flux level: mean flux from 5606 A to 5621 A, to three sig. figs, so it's 1.80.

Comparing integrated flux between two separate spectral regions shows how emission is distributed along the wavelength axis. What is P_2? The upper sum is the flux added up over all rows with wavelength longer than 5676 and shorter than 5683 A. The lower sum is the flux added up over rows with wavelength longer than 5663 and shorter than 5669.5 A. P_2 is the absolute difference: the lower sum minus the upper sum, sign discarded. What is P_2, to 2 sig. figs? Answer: 0.27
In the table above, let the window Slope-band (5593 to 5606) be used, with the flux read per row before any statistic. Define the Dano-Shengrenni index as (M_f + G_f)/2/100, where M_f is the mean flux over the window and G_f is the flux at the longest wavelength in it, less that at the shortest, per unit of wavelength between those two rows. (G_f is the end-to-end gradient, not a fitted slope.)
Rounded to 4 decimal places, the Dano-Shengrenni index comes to 0.0080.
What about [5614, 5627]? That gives 0.0087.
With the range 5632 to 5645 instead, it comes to 0.0092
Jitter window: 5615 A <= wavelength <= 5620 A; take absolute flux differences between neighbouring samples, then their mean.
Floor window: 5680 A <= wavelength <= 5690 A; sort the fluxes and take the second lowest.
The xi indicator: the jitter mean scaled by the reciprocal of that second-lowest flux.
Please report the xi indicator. 0.14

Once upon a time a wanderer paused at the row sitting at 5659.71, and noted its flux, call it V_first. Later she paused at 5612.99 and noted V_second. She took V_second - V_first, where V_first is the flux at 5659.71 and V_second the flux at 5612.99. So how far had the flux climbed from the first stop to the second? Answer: -0.36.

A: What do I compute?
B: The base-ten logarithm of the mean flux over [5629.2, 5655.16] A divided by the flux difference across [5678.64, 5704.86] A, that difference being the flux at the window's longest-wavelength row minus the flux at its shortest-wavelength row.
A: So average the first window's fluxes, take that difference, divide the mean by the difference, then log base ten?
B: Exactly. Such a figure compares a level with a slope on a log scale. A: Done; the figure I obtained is 0.944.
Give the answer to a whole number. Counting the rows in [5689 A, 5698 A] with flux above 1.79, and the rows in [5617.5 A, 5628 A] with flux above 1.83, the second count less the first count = -5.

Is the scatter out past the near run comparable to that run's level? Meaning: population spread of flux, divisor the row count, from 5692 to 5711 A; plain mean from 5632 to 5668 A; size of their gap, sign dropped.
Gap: 1.767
